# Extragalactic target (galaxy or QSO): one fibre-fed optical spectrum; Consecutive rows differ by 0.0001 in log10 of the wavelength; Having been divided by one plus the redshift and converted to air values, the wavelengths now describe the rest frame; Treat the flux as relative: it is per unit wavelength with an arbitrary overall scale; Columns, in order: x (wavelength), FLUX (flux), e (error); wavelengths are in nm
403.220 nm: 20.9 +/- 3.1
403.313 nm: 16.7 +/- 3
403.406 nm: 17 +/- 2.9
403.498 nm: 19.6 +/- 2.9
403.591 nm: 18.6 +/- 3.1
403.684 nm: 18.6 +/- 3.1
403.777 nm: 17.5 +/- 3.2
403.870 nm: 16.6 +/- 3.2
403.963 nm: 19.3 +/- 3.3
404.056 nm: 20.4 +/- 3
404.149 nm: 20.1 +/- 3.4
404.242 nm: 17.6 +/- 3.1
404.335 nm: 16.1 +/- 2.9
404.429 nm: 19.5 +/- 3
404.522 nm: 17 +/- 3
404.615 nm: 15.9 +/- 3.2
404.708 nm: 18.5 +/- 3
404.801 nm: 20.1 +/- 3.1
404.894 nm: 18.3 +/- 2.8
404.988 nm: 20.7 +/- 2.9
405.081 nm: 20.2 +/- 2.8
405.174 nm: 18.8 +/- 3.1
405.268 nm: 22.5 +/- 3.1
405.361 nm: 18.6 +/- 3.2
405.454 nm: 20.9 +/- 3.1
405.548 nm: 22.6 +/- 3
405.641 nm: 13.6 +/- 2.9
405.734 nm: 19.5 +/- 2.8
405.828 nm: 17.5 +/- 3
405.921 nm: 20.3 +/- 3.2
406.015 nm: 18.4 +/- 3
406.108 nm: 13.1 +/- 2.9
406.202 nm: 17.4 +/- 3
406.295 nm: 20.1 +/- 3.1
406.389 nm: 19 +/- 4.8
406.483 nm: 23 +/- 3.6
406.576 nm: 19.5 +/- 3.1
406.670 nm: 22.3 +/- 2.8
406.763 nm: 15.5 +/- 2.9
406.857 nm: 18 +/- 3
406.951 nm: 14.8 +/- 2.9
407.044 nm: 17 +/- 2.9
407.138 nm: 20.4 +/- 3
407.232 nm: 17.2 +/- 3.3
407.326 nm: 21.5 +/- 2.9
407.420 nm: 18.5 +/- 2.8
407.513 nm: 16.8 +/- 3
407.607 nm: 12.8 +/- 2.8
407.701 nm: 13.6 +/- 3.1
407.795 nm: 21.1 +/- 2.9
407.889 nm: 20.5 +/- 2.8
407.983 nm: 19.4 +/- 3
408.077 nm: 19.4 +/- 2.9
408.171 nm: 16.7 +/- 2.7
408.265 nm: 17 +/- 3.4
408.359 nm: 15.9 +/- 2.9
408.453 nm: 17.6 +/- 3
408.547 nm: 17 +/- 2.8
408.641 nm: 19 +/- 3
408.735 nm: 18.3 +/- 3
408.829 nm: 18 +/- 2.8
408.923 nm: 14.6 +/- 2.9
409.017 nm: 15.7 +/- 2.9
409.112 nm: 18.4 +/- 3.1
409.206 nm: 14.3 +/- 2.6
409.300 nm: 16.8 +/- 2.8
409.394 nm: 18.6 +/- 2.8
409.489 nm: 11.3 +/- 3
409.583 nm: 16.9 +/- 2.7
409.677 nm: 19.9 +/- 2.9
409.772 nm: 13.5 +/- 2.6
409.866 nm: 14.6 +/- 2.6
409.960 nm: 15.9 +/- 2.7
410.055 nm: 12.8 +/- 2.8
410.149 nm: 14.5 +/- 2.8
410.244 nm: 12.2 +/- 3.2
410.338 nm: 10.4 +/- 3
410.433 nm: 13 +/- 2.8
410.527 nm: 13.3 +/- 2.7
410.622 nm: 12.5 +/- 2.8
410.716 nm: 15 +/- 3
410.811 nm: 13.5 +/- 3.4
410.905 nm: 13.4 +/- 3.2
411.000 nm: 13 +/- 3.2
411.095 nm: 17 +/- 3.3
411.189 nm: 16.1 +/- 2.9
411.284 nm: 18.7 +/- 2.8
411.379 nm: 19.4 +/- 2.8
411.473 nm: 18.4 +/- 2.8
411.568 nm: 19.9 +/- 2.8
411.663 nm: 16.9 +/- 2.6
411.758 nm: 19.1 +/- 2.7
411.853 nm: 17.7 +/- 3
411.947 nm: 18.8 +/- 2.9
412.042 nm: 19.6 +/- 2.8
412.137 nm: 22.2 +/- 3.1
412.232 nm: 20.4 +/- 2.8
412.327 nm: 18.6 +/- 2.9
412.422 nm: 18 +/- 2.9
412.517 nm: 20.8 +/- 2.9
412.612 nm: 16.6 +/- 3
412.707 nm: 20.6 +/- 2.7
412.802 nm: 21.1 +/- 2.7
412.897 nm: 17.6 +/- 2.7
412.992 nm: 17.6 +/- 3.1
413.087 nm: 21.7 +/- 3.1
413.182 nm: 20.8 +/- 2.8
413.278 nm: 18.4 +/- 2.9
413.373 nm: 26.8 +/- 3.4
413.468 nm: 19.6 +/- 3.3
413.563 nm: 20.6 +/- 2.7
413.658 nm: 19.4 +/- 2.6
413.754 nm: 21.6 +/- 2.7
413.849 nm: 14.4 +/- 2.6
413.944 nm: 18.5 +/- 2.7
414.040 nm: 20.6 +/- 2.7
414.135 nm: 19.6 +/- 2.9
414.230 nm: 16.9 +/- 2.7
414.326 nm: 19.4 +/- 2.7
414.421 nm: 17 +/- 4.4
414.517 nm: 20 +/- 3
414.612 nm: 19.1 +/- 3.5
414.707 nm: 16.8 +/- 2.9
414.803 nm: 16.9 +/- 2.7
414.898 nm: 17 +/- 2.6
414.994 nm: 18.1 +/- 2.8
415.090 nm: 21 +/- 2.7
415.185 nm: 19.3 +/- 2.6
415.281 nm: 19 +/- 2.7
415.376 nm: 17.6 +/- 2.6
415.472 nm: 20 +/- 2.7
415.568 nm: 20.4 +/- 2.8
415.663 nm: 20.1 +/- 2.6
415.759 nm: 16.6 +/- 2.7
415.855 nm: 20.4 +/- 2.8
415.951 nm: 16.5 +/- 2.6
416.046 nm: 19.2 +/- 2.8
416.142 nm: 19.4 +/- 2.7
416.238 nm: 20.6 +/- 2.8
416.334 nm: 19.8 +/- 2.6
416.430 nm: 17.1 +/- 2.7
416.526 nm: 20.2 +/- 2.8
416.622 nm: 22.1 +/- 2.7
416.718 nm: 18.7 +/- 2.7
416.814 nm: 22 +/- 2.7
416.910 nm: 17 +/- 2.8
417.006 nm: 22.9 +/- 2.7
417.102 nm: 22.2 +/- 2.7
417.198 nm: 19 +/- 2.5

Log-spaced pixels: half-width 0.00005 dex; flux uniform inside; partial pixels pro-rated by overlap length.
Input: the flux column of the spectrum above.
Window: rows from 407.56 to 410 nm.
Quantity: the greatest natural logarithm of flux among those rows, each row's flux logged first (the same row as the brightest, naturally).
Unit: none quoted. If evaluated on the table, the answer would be 3.05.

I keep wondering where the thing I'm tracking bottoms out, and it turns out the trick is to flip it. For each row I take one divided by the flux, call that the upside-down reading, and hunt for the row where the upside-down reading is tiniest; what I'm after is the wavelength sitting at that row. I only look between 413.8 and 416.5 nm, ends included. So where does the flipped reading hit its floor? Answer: 415.090 nm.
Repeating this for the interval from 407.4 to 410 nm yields 407.795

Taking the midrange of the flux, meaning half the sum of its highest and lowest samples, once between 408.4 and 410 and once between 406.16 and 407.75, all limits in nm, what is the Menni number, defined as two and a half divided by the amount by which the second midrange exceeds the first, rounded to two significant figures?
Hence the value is 1.1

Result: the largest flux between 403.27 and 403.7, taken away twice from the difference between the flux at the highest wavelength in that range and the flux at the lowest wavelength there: -37.3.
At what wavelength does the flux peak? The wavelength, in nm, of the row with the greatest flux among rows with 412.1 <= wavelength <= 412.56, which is 412.137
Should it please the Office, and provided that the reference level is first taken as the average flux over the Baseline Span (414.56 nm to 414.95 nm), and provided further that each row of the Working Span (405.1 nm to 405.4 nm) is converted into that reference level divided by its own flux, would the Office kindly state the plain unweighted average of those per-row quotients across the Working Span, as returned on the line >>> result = 0.88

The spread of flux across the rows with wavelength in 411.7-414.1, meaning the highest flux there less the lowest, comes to 12.4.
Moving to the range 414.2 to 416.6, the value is 4.5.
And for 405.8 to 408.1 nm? 10.2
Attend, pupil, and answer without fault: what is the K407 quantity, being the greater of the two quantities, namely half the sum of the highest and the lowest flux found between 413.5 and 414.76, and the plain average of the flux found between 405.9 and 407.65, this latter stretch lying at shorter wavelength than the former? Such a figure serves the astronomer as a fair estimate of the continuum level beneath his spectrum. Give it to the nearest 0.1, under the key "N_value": 18.2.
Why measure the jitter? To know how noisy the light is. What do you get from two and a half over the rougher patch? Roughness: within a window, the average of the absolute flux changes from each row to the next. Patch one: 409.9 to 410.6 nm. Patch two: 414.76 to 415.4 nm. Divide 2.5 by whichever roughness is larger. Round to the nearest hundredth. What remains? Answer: 1.27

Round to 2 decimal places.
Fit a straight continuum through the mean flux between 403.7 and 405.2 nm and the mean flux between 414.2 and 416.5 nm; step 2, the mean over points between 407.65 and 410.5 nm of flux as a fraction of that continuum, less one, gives -0.13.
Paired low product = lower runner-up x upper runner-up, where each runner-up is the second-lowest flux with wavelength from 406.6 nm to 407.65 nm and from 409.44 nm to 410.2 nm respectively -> 189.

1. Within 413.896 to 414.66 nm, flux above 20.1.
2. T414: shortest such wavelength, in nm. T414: 414.040 nm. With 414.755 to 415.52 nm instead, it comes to 415.090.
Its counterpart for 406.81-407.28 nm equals 407.138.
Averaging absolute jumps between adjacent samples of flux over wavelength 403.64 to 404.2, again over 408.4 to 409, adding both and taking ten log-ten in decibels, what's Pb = 4.2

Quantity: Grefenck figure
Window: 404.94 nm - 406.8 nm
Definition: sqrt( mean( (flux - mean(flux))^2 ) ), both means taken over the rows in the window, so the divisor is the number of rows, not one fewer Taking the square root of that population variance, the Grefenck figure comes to 2.69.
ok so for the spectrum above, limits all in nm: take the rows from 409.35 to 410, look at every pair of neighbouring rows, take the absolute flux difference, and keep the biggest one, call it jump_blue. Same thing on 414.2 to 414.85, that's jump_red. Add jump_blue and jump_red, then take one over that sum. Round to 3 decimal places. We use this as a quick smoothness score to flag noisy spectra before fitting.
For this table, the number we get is 0.097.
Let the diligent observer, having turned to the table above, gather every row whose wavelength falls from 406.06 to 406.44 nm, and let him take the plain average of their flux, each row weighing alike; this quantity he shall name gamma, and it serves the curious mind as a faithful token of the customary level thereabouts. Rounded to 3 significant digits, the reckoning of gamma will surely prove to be 17.4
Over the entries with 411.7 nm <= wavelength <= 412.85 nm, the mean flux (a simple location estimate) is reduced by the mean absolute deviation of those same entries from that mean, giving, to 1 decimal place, 18.1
